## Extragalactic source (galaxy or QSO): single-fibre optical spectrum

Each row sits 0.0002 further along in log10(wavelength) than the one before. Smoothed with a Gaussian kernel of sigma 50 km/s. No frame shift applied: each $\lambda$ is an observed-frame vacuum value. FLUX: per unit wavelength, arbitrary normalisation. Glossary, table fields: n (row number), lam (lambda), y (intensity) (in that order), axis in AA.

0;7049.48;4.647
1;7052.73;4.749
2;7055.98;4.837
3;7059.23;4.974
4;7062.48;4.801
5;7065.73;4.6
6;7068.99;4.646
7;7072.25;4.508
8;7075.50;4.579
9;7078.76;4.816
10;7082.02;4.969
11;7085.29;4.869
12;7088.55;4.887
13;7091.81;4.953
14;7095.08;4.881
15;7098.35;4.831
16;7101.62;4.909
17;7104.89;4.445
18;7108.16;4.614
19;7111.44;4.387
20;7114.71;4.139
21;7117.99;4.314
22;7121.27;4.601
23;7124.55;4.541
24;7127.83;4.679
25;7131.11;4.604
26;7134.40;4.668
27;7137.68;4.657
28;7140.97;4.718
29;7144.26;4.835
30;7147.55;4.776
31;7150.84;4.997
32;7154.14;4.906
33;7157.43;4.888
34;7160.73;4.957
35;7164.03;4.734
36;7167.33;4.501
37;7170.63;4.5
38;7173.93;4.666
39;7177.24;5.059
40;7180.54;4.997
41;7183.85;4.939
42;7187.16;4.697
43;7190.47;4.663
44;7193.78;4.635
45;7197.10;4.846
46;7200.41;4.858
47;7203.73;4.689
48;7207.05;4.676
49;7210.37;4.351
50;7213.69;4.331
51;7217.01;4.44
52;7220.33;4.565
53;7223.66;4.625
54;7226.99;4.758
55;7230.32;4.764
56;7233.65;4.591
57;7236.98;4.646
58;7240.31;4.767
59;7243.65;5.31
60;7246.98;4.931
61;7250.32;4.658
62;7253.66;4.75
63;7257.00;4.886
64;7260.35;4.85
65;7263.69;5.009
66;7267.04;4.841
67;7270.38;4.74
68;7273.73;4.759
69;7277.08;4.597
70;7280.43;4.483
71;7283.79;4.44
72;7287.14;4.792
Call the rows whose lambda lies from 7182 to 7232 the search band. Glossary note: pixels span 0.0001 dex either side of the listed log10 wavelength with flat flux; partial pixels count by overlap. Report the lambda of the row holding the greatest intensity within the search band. 7183.85 AA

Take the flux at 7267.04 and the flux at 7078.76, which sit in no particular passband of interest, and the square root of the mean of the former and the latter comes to 2.20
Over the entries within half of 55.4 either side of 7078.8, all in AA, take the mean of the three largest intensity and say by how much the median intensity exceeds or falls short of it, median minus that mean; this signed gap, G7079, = -0.13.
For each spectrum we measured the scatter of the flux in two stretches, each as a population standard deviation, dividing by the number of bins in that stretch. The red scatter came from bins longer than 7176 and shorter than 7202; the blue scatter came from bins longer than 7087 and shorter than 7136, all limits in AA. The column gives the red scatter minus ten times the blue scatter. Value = -2.16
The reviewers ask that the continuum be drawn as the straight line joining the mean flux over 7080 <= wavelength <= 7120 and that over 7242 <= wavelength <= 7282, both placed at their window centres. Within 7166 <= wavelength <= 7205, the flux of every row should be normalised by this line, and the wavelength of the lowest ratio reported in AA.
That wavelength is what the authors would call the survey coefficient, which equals 7170.63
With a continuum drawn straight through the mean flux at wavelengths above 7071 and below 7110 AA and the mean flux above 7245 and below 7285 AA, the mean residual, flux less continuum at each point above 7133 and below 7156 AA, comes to 0.030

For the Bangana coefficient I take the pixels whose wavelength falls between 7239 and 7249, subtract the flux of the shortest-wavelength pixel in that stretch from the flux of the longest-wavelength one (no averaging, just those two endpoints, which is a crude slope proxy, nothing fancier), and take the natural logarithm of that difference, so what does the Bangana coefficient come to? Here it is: -1.8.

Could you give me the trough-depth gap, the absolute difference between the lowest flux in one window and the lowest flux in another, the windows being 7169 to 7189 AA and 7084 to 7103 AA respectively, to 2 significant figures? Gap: 0.33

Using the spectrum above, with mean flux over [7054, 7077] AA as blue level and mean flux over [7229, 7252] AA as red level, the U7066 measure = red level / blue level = 1.02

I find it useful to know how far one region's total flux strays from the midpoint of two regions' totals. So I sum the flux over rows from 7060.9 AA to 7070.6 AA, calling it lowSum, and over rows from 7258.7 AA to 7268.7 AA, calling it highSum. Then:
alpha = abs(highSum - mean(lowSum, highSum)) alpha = 0.33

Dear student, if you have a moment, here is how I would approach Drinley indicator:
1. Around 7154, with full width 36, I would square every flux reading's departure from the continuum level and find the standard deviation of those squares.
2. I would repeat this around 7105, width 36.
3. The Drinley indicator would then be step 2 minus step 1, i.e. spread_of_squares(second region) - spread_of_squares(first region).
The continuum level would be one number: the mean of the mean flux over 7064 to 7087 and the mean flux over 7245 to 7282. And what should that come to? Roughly 0.08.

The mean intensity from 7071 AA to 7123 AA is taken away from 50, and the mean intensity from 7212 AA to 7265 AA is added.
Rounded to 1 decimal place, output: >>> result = 50.1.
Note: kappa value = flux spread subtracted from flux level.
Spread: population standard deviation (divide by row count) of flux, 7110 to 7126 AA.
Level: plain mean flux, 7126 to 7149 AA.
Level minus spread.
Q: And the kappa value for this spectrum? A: 4.54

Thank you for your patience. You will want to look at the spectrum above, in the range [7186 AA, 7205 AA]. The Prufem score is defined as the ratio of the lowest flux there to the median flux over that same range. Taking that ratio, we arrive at 0.988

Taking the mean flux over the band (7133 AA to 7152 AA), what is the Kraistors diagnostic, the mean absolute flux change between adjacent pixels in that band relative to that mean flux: 0.020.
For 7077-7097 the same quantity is 0.017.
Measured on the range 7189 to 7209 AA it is 0.018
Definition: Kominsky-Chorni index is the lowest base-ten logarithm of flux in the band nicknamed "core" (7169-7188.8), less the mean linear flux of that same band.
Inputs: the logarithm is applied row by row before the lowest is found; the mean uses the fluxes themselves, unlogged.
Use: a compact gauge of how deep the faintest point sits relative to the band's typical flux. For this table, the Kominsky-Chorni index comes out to -4.16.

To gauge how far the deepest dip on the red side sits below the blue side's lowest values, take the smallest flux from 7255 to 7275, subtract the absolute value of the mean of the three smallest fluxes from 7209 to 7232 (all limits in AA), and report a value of 0.37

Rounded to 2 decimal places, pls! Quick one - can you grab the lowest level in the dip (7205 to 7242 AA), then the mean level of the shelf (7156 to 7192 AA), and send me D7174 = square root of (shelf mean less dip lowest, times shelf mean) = 1.47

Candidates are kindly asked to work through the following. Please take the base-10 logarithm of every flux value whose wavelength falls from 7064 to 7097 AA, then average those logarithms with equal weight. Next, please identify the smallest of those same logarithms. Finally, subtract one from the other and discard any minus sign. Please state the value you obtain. 0.024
